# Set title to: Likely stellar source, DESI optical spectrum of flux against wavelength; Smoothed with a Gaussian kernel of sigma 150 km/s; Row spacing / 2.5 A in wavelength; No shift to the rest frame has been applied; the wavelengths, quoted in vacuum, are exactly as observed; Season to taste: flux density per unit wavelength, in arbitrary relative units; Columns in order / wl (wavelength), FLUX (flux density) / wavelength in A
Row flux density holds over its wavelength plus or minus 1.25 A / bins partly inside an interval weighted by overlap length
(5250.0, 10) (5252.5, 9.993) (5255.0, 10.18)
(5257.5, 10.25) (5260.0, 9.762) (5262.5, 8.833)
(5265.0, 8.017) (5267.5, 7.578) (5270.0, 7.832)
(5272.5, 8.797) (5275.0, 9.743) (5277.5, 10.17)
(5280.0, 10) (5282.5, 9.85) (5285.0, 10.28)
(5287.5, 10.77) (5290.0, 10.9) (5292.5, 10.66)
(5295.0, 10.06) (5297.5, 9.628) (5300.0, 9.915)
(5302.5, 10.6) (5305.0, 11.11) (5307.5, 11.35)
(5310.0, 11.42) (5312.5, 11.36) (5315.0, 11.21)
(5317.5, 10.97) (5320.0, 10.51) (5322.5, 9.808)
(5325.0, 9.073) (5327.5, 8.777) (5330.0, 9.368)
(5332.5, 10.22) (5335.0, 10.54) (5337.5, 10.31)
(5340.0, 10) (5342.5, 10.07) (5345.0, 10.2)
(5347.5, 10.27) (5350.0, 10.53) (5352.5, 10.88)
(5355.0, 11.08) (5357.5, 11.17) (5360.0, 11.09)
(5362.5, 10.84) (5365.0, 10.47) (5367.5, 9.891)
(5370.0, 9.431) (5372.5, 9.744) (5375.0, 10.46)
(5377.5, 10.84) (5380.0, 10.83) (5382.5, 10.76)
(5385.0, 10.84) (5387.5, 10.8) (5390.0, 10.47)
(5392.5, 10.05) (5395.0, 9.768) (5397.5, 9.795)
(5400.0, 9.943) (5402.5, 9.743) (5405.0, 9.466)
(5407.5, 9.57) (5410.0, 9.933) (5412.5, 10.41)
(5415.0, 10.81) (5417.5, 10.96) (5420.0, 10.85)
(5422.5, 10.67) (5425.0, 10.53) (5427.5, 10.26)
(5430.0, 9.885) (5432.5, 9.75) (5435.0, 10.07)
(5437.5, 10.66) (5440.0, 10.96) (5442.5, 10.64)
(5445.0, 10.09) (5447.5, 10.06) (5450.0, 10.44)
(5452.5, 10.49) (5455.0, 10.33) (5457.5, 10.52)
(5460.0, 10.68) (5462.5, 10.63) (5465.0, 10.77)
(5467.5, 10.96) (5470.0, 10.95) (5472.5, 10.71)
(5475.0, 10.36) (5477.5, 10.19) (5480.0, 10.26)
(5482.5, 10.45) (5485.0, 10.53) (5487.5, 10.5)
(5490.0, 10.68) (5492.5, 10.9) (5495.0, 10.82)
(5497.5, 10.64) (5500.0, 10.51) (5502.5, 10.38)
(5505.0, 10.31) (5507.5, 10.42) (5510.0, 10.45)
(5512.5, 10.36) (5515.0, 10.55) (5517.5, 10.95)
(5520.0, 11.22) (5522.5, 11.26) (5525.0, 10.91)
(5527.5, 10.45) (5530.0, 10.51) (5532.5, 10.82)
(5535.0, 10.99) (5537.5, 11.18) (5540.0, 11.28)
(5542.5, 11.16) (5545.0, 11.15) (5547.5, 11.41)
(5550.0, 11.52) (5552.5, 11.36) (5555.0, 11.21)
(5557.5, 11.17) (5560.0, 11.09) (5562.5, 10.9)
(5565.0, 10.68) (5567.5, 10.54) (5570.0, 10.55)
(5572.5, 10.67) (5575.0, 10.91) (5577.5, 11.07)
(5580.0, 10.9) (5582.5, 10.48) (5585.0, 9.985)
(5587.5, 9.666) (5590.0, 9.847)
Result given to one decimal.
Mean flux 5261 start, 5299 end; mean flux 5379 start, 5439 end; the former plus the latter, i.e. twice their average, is 19.8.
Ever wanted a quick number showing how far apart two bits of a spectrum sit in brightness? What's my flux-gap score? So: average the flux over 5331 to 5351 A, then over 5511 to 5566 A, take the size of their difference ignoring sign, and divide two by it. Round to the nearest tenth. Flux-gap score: 2.7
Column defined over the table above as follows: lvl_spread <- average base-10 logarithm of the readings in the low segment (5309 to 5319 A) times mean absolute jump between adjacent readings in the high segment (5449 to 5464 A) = 0.13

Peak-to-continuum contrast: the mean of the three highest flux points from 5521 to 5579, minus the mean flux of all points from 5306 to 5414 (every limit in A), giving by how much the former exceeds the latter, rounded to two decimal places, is 1.10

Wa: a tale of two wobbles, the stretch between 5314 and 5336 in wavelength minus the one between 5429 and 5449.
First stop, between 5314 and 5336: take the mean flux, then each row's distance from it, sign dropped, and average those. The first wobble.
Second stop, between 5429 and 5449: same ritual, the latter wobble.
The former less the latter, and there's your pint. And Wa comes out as 0.3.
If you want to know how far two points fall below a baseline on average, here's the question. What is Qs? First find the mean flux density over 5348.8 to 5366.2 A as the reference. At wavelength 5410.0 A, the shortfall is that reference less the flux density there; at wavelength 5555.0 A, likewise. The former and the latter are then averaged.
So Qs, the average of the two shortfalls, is 0.3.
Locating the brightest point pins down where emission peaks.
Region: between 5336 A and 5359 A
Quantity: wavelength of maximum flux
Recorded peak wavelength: 5357.5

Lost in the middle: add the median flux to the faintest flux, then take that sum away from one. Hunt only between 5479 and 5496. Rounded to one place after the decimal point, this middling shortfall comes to -19.8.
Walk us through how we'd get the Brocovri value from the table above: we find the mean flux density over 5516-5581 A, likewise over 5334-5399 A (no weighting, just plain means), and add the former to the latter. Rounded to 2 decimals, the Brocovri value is 21.42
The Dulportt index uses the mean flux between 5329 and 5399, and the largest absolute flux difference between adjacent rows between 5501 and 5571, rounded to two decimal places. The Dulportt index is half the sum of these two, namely 5.42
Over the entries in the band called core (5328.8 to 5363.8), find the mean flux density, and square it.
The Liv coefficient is 109.6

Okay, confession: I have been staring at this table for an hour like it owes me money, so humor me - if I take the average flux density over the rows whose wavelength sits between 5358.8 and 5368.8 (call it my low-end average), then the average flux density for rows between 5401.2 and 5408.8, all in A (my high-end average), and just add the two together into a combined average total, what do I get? 20.2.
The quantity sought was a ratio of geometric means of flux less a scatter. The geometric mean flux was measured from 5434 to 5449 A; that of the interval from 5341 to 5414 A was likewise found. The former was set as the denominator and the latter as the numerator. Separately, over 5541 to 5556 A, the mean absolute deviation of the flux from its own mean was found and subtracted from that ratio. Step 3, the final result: 0.862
